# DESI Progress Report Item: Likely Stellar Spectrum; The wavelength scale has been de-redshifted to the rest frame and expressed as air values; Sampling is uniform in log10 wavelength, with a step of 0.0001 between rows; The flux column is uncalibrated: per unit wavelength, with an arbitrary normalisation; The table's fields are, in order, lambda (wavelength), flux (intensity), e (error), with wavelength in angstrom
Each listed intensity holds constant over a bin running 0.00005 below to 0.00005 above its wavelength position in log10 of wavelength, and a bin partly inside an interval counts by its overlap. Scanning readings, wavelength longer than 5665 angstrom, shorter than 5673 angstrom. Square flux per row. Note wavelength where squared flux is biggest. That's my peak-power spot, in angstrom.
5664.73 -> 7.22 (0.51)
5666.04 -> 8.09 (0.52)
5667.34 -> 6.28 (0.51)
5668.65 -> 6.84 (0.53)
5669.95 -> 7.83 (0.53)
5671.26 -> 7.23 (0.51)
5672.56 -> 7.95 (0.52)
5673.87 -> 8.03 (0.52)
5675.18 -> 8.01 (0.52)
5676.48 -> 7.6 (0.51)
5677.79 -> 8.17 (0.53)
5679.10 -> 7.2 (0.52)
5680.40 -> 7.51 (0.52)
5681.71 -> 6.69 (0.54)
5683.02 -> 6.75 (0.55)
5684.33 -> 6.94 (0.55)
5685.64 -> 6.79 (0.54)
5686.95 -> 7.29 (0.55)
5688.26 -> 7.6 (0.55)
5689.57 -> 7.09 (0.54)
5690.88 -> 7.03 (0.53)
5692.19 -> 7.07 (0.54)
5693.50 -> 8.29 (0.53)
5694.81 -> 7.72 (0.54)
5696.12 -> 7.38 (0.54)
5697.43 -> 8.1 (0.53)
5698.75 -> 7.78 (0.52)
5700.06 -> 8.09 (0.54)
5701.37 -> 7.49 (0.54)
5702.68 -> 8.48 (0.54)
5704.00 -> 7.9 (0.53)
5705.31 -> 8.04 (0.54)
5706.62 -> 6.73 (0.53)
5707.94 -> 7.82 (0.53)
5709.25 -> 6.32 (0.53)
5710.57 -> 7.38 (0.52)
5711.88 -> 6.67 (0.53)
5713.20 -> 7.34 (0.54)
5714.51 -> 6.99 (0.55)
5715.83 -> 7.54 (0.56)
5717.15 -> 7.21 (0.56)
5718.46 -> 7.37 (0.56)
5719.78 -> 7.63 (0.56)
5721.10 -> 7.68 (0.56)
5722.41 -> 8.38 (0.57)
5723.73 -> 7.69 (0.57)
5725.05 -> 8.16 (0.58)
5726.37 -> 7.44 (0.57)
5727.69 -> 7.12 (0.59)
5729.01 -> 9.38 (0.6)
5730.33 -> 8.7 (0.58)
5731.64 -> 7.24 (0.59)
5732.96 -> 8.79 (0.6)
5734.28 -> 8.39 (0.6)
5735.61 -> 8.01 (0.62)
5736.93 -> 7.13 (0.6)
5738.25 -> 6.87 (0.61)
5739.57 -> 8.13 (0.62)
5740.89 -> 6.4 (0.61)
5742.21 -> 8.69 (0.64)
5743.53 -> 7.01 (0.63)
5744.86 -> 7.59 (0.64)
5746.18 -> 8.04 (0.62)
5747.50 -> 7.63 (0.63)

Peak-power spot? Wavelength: 5666.04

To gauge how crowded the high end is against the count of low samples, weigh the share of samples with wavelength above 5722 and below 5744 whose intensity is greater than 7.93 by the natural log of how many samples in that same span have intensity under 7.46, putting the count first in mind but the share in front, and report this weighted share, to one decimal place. 1.0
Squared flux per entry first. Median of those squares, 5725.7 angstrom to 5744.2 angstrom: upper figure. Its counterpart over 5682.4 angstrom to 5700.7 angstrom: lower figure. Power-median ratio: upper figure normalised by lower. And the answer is 1.11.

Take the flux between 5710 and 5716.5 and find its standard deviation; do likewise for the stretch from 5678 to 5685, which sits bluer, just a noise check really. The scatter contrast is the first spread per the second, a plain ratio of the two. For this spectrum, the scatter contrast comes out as 1.0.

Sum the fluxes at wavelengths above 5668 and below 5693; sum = 140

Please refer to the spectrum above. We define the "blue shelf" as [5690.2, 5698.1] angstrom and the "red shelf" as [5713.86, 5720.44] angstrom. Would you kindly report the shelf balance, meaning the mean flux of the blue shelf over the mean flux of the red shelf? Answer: 1.03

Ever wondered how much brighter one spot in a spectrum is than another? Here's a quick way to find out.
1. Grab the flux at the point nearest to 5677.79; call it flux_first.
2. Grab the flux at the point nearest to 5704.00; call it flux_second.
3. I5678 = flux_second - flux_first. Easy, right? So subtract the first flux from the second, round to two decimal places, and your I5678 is -0.27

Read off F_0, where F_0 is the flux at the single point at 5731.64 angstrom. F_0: 7.24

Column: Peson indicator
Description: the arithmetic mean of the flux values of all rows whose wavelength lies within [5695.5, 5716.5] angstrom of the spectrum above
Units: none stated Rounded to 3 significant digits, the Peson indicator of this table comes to 7.50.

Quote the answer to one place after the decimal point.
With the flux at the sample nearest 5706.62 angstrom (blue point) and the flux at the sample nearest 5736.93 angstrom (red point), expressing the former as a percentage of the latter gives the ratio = 94.4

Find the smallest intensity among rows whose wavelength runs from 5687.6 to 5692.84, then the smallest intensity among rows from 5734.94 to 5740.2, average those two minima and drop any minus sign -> 6.95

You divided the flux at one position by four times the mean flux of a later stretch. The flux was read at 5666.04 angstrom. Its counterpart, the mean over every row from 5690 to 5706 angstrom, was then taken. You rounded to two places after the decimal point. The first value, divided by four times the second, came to 0.26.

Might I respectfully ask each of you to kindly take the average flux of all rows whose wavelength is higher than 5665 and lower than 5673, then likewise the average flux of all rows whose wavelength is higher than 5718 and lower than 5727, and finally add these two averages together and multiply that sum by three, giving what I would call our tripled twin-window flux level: 45.4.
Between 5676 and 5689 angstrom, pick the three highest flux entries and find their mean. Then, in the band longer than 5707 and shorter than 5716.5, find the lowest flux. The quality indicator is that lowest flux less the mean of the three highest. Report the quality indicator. -1.5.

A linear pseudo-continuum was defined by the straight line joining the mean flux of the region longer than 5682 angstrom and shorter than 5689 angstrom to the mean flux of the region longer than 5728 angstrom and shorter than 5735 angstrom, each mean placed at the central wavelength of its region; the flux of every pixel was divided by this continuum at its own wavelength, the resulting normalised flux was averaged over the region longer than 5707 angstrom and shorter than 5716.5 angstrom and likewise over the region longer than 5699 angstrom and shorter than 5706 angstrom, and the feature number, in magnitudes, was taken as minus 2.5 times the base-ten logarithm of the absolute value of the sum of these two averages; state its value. -0.73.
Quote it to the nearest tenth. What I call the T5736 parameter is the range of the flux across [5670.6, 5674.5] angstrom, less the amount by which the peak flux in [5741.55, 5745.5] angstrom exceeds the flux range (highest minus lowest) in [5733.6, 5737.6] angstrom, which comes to -6.6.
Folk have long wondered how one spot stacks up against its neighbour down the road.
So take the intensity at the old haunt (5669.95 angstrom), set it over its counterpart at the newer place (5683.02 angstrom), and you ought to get 1.16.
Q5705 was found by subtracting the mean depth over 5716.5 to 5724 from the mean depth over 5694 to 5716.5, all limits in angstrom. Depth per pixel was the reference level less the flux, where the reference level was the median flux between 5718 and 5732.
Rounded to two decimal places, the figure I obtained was 0.14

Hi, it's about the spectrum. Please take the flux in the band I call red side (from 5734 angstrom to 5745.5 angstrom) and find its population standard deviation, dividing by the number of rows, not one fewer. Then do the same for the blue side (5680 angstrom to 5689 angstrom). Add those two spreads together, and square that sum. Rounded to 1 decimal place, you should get 1.2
